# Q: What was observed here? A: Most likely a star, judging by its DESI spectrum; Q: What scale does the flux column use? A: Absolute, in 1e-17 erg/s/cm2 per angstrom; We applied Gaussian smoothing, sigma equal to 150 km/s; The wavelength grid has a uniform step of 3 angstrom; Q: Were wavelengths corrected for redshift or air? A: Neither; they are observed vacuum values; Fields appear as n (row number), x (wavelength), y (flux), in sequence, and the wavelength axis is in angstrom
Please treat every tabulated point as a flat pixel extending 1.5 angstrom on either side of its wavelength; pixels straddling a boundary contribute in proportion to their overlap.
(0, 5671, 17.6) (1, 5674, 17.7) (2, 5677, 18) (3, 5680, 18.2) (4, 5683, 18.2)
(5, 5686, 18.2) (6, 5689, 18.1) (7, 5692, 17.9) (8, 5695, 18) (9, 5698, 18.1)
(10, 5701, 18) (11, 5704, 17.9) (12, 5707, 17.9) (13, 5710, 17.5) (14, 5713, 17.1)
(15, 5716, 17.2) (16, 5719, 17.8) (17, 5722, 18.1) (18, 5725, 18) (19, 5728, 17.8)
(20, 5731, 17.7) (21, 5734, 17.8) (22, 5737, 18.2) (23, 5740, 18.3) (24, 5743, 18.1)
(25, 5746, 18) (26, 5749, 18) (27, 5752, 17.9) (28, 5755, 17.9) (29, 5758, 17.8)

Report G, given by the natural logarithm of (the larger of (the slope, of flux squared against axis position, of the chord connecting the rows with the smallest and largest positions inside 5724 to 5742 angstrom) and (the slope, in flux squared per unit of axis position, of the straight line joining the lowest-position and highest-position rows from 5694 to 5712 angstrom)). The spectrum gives -0.32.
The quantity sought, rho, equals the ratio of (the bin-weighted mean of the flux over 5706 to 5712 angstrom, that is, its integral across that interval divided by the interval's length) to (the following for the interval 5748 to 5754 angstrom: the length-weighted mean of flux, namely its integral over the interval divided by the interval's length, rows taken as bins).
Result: 0.98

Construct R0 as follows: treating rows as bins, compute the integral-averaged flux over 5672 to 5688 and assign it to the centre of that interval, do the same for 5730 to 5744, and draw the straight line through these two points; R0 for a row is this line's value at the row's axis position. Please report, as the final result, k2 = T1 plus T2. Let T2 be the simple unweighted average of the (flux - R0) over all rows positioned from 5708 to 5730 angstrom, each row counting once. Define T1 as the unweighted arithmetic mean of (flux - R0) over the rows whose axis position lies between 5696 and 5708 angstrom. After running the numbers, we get -0.5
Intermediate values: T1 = -0.06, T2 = -0.39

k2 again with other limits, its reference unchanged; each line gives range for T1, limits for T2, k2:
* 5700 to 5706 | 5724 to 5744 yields -0.1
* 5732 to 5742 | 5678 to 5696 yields 0.1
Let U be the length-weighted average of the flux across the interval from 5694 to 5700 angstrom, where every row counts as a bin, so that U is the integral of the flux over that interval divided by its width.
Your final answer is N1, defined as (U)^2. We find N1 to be 326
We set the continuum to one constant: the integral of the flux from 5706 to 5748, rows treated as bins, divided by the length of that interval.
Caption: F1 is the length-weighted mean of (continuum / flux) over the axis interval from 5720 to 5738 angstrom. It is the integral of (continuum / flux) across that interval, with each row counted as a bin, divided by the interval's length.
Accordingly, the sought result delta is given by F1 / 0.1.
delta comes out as 9.9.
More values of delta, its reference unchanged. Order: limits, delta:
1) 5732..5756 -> 9.9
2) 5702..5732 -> 10.1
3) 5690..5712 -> 10.0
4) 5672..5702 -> 9.9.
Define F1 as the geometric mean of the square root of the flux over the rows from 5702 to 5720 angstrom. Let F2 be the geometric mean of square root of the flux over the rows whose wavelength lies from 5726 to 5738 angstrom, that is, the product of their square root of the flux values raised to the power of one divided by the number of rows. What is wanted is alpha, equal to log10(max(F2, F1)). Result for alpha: 0.626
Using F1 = 4.19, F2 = 4.23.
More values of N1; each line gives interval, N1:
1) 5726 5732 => 316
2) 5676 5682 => 328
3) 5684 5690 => 330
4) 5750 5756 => 321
